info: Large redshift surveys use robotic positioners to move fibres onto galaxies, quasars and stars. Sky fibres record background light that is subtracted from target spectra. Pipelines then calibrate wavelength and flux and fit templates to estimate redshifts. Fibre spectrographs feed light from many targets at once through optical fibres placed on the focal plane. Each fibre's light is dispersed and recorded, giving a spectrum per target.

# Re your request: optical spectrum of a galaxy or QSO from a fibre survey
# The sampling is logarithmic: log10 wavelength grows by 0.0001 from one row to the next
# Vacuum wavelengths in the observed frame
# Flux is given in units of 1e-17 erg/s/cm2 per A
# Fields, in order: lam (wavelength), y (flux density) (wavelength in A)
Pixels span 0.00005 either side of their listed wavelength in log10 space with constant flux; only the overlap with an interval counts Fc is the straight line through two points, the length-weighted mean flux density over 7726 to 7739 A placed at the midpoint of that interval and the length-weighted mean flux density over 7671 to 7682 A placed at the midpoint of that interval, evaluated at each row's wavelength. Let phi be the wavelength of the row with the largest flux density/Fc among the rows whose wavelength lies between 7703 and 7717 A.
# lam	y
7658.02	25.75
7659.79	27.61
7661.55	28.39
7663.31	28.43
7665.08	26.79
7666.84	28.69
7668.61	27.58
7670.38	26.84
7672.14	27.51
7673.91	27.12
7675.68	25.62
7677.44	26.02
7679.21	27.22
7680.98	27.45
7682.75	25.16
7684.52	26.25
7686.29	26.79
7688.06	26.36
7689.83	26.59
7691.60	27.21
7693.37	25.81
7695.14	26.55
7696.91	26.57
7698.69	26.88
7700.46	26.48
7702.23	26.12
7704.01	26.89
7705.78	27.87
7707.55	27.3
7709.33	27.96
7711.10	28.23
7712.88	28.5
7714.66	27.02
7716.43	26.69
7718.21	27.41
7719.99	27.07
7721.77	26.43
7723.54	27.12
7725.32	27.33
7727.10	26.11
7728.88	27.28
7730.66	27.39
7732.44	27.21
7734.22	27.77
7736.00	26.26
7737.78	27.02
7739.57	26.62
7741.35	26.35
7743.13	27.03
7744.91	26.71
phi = 7712.88 A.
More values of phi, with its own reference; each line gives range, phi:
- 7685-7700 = 7691.60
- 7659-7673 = 7666.84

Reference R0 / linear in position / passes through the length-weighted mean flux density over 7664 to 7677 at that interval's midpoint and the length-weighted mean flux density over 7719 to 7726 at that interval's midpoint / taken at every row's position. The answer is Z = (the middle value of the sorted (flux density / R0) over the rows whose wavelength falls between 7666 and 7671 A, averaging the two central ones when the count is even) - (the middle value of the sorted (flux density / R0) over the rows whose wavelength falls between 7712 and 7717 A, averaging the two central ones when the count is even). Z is 0.02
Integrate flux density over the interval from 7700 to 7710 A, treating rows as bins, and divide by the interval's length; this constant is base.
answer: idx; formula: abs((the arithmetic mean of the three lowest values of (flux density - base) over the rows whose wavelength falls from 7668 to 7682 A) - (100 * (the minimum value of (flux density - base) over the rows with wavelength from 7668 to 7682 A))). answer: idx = 148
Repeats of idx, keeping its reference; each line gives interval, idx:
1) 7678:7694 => 194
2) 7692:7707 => 129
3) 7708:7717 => 42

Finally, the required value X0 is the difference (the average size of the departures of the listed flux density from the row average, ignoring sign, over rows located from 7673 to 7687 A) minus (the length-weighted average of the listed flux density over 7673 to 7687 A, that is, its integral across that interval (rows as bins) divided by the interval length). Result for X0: -25.8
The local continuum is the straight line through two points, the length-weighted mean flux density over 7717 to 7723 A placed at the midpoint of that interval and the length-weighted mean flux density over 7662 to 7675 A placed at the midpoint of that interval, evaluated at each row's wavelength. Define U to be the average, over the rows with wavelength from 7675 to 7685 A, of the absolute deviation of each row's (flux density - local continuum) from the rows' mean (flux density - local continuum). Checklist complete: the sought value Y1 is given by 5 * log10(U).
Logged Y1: -0.8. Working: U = 0.70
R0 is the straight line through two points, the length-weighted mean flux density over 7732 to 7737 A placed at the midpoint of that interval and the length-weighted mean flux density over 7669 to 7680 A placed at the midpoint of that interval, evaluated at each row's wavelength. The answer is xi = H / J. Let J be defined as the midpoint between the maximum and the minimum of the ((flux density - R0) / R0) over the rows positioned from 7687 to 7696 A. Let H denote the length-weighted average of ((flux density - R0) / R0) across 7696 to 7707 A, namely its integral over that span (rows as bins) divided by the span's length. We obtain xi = 0.26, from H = -0.003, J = -0.01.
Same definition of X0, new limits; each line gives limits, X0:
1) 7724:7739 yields -26.6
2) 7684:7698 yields -26.2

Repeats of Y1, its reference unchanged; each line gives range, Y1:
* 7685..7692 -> -2.9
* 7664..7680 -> -1.0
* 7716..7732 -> -2.0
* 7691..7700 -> -2.3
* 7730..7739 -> -2.2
